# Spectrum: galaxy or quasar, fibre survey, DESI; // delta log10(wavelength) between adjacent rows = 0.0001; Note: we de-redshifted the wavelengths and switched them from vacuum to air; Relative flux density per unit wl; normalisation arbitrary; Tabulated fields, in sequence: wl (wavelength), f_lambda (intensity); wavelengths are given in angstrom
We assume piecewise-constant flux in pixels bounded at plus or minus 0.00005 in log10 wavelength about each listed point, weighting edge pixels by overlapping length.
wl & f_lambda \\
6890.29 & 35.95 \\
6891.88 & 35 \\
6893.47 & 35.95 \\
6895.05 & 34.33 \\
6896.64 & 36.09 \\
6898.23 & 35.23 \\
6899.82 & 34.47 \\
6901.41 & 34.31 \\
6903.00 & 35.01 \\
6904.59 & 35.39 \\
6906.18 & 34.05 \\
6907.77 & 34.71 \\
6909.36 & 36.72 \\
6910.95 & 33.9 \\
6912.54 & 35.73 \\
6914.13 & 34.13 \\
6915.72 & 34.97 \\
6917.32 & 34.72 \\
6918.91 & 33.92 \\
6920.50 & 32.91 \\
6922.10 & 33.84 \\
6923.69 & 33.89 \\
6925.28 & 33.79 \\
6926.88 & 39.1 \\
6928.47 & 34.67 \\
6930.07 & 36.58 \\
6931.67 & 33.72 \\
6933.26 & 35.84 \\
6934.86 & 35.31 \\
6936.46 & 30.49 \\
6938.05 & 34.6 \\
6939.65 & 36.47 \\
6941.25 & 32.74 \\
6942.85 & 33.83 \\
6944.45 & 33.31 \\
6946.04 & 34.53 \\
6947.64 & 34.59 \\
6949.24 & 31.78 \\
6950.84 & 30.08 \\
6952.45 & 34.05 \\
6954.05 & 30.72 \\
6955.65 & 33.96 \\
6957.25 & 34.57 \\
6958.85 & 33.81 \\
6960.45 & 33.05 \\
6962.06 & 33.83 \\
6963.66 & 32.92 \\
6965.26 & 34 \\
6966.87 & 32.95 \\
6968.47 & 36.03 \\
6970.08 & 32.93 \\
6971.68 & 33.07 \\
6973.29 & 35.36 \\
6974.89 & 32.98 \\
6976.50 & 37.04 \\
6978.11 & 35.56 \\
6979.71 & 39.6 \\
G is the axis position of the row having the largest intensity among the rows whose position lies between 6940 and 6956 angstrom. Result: 6947.64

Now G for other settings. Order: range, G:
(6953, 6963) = 6957.25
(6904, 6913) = 6909.36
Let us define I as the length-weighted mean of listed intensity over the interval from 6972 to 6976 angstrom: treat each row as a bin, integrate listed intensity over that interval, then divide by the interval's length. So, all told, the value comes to 34.2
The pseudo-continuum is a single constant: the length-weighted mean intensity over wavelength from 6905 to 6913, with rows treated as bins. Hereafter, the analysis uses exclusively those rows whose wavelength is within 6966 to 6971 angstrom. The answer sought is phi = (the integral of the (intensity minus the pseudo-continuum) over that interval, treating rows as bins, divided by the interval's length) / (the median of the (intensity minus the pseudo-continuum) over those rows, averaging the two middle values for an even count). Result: 0.5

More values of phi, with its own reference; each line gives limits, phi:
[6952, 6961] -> 1.5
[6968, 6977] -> 0.7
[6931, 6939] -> 2.3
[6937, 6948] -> 1.7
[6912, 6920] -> 1.4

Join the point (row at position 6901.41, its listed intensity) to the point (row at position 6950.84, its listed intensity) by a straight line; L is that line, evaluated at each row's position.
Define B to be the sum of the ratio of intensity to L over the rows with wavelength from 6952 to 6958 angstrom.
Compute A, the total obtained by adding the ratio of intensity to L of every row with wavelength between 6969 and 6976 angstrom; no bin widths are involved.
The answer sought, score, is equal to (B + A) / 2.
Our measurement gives 4.6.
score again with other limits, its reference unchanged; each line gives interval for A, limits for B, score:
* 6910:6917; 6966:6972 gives 4.5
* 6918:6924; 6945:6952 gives 4.2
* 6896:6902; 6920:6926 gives 4.1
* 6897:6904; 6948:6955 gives 4.1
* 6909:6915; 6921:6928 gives 4.3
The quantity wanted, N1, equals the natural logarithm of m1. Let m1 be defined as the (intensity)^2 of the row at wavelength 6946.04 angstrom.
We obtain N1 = 7.08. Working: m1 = 1192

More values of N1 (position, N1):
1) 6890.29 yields 7.16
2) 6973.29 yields 7.13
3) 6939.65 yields 7.19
